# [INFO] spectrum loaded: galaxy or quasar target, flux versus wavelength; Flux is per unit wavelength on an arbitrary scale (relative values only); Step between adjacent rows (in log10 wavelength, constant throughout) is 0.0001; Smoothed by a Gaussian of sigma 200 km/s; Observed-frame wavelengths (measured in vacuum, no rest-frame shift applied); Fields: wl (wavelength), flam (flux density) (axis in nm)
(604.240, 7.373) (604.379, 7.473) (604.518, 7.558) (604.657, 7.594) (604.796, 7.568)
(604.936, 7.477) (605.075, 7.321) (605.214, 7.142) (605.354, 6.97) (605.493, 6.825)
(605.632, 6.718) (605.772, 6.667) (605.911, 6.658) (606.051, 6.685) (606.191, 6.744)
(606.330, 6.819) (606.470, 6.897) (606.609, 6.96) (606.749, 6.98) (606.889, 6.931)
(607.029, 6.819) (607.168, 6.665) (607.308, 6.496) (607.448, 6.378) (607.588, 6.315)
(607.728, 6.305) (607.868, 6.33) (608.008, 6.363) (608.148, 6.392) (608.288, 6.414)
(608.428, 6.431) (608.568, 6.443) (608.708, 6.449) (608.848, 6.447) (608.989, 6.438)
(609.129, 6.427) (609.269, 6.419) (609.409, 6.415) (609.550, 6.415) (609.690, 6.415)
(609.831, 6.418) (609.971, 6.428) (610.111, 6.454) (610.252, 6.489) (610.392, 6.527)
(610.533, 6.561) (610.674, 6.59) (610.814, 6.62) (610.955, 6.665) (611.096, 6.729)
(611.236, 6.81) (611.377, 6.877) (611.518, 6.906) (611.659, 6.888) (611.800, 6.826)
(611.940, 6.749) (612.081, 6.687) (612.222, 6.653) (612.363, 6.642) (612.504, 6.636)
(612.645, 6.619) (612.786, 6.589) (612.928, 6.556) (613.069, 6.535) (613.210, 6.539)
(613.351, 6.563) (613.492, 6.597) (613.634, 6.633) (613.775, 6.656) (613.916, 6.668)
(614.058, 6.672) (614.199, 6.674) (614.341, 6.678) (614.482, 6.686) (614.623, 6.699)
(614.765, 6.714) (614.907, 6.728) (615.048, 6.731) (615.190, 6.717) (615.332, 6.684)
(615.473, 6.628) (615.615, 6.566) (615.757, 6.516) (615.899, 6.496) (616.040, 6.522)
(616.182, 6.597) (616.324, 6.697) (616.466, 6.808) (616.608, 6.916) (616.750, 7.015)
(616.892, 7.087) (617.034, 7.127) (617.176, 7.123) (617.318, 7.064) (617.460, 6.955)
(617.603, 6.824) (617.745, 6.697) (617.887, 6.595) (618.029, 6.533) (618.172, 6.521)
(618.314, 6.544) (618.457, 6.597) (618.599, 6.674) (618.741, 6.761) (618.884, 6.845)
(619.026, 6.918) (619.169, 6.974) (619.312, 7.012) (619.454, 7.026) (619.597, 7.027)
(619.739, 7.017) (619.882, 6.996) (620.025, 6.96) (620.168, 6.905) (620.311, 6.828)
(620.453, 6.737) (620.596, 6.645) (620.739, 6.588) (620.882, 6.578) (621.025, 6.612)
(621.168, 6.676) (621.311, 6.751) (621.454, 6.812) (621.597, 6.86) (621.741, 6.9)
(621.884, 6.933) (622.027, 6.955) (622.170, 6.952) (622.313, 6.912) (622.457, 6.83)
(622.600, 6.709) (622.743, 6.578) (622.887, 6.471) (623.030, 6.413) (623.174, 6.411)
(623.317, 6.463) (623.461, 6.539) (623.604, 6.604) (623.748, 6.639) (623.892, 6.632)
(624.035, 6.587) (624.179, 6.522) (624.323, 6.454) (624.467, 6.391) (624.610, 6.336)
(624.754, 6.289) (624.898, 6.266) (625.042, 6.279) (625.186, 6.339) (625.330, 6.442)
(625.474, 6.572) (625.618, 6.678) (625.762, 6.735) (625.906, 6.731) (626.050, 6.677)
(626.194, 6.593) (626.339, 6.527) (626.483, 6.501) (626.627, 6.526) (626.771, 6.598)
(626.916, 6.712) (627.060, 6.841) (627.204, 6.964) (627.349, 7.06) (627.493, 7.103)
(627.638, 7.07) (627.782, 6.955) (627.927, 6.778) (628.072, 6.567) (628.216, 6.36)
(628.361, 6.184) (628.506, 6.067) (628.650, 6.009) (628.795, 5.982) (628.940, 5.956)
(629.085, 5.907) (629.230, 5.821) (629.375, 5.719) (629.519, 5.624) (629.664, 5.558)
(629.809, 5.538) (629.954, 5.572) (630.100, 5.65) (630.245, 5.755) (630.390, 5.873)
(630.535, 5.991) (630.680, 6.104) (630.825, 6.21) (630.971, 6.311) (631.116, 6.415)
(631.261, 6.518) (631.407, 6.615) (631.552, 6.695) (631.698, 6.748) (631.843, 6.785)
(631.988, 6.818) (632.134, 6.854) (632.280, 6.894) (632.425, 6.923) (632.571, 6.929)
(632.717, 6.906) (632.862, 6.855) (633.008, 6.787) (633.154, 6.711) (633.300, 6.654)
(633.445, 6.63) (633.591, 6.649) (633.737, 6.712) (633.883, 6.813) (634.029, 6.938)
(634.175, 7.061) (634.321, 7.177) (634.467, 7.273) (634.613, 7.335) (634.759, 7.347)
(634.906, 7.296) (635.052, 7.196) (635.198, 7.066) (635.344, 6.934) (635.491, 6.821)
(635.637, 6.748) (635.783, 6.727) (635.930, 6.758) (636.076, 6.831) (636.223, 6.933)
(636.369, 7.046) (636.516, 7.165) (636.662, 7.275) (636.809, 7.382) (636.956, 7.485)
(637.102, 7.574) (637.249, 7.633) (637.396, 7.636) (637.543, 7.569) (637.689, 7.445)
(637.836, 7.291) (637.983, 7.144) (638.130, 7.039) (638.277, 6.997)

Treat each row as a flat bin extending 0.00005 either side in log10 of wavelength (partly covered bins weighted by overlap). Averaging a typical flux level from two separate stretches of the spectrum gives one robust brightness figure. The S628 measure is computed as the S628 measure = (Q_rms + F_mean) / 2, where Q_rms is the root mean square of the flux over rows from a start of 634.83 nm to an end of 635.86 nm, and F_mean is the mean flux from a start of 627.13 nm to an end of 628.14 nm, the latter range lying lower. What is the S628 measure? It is 6.95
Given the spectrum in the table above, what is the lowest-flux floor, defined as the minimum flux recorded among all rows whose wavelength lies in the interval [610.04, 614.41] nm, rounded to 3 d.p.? 6.454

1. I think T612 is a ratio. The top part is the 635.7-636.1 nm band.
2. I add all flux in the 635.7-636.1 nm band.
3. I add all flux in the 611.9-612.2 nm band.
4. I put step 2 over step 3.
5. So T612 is 1.5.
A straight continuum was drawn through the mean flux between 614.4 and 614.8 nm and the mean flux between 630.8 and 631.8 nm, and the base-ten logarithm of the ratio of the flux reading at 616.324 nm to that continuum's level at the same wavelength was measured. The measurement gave 0.001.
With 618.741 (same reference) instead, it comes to 0.007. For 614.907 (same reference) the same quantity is 0.002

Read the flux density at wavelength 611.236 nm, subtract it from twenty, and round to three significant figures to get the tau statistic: 13.2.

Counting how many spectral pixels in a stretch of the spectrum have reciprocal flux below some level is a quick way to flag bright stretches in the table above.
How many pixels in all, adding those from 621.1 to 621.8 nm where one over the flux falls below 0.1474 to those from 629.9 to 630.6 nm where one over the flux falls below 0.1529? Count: 3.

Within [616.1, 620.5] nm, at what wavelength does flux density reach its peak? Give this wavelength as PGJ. 617.034 nm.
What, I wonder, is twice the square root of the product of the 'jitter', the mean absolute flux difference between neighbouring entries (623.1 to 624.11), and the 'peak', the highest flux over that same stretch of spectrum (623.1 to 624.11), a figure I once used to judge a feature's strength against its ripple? 1.11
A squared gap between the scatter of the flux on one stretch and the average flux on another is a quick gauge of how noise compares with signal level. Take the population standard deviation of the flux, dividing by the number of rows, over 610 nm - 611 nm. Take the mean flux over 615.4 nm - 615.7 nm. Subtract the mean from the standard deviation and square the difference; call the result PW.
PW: 42.6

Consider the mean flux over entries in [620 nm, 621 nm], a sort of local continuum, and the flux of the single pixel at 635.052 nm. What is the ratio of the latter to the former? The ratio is 1.07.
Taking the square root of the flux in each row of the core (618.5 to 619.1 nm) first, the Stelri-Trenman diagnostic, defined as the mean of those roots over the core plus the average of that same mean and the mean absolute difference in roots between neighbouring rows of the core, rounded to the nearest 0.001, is 3.919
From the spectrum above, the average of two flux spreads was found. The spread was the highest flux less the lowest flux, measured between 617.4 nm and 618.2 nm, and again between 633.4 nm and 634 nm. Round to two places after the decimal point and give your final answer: 0.31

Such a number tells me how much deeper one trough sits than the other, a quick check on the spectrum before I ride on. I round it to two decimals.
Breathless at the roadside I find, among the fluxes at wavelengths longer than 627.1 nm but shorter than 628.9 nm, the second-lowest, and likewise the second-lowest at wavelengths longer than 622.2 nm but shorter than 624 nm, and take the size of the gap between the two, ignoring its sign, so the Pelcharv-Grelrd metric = 0.40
